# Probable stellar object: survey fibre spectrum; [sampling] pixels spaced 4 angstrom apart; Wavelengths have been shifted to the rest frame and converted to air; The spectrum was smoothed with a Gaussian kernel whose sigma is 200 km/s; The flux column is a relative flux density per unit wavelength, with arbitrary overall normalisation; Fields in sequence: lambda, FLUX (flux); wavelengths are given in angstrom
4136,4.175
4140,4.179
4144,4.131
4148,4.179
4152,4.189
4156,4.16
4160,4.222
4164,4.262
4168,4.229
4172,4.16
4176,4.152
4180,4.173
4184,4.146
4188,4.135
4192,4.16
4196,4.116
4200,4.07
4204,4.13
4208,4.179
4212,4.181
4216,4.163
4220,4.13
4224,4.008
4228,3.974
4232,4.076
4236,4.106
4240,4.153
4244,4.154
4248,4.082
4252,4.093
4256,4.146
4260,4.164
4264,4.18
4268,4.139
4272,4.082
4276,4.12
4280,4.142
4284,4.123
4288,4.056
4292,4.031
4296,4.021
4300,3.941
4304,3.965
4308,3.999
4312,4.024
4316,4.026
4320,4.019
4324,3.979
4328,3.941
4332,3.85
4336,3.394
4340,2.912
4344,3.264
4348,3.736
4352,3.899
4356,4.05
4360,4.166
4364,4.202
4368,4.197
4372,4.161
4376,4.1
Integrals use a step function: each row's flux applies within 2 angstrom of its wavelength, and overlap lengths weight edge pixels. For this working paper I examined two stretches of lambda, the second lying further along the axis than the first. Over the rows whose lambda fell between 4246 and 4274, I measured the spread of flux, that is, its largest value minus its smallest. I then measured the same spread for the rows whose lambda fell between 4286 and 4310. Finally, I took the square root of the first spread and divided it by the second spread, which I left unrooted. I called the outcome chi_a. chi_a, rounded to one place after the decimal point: 2.7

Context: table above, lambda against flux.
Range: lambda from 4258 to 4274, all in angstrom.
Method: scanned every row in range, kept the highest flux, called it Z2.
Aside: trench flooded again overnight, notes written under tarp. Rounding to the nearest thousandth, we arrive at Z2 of 4.180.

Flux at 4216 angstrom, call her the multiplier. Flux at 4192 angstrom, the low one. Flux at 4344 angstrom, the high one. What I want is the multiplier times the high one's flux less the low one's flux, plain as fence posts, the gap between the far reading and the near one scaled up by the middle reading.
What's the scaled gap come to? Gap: -3.73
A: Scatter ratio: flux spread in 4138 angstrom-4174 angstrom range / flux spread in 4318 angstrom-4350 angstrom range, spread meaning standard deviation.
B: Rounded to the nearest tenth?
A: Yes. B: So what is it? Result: 0.1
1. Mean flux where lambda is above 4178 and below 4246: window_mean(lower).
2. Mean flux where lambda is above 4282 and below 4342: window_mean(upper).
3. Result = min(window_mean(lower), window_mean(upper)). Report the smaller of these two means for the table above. 3.89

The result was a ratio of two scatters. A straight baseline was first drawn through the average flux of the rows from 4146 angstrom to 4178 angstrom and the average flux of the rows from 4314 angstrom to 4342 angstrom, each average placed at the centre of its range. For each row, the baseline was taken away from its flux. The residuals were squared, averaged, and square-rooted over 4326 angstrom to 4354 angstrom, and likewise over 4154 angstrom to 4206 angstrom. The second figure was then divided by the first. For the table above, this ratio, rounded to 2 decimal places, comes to 0.10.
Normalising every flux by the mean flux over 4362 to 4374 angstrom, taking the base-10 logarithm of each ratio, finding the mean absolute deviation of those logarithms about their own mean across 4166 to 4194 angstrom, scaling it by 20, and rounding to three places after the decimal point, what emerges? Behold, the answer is 0.043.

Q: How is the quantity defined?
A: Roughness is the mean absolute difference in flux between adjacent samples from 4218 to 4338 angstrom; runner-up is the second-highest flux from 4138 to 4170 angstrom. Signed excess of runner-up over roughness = 4.17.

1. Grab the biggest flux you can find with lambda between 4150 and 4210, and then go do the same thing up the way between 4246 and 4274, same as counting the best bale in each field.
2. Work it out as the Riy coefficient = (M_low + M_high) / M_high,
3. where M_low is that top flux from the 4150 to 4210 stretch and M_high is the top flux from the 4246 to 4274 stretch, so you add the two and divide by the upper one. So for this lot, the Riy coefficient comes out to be 2.02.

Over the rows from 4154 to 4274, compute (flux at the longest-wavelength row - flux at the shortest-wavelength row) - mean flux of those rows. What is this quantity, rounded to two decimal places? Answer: -4.22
